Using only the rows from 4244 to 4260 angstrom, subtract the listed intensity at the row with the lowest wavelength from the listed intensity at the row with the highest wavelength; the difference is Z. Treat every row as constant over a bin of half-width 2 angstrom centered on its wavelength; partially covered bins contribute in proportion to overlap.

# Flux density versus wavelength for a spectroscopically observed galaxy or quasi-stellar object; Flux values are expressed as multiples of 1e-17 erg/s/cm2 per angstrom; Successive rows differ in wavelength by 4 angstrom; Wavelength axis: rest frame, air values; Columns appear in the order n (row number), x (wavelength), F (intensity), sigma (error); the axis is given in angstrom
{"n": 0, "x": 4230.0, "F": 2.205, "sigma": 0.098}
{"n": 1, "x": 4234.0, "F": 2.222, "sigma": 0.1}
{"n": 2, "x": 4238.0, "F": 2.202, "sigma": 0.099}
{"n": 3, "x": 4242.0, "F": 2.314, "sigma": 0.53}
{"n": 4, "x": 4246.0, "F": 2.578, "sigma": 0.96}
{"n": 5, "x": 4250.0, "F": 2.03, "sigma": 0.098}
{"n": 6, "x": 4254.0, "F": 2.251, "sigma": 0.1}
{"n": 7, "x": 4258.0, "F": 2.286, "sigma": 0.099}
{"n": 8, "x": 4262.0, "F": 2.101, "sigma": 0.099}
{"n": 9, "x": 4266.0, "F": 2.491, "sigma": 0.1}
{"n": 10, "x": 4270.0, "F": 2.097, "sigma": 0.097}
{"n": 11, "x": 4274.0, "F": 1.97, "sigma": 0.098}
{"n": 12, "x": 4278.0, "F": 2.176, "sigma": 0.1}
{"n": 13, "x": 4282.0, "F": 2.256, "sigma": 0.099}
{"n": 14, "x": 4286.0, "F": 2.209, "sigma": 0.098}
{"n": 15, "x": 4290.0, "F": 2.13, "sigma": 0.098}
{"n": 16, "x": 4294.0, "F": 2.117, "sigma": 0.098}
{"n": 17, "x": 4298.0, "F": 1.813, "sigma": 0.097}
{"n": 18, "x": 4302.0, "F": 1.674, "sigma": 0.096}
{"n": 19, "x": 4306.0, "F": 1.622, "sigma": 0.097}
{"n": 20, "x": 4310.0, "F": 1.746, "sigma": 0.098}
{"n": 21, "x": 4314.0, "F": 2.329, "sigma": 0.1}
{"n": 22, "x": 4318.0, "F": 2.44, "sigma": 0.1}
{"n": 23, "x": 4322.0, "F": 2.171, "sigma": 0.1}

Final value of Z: -0.29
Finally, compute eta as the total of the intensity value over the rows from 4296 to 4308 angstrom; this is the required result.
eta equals 5.1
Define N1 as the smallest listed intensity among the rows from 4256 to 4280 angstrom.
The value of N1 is 1.97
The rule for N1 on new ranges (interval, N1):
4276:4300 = 1.813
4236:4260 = 2.03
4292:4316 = 1.622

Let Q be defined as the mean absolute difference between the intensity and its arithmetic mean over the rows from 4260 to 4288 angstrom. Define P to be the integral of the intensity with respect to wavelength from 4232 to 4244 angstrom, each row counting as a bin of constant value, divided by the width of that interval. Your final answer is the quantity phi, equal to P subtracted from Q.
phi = -2.13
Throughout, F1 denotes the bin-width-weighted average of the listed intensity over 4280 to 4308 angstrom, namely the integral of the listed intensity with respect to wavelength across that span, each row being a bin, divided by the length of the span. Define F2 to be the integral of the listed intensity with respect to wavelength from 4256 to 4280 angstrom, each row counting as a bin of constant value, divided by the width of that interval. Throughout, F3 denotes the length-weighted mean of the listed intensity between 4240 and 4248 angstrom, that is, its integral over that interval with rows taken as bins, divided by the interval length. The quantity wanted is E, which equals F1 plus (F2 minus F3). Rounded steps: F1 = 1.97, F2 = 2.19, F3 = 2.45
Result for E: 1.7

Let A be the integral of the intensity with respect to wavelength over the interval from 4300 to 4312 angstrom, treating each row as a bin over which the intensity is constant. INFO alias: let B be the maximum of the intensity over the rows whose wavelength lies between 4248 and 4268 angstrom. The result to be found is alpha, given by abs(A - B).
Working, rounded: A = 20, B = 2.491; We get 18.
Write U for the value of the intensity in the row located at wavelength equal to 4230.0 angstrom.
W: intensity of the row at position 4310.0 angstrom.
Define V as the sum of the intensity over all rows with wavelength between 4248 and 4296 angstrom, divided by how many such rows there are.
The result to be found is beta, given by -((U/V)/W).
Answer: -0.58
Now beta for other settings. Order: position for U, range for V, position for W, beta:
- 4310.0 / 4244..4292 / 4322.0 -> -0.36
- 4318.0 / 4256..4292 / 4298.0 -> -0.61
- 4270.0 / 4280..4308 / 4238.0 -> -0.48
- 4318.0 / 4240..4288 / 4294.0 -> -0.52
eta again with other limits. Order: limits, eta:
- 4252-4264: 6.6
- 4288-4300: 6.1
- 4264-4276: 6.6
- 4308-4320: 6.5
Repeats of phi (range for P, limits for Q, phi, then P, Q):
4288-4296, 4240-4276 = -1.96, 2.12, 0.165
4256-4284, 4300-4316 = -1.95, 2.20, 0.243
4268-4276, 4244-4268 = -1.87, 2.03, 0.163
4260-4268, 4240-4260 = -2.17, 2.30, 0.123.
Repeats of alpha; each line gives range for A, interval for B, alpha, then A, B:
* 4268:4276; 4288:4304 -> 14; 16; 2.13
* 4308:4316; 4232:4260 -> 14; 16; 2.578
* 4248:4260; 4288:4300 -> 24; 26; 2.13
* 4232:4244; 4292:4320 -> 25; 27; 2.44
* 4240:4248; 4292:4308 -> 17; 20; 2.117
